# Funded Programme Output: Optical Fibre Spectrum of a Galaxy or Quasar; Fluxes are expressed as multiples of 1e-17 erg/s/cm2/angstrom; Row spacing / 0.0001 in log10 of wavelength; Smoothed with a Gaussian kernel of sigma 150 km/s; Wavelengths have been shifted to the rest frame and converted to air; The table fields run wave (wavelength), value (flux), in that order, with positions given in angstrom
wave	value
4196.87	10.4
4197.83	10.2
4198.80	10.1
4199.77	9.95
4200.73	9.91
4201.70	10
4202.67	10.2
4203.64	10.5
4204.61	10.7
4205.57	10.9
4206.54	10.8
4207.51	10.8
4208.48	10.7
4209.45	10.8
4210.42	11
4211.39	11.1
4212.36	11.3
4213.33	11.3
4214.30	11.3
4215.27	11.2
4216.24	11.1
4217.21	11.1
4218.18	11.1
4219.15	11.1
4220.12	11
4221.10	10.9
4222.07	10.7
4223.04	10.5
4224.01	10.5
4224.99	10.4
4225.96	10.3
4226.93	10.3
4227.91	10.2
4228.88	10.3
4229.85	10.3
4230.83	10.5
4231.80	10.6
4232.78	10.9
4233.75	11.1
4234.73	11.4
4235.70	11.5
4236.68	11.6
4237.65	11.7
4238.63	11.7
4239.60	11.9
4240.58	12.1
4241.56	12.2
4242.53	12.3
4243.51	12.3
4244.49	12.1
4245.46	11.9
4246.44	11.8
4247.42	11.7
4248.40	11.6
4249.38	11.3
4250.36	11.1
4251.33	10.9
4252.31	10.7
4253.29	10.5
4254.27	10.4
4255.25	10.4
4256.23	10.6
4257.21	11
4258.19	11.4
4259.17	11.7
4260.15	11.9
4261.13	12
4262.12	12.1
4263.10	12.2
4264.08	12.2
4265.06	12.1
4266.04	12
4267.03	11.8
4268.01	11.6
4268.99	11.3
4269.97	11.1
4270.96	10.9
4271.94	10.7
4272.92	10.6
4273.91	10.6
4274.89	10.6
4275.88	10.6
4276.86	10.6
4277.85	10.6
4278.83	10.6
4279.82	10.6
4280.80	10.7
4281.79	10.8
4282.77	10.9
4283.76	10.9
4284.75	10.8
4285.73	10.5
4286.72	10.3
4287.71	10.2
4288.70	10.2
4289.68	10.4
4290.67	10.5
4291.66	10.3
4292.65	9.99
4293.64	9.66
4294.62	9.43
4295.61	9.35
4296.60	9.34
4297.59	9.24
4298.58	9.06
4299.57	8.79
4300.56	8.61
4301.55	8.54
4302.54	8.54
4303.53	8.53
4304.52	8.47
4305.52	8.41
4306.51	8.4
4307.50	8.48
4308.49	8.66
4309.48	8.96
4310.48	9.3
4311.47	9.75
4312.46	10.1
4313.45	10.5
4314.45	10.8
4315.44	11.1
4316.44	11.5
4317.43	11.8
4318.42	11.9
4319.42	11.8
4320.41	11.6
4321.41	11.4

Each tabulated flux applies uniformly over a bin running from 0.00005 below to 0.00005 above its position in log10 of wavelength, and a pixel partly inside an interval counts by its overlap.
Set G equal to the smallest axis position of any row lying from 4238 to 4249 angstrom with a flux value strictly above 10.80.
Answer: 4238.63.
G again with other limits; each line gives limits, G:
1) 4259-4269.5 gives 4259.17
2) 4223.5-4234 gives 4232.78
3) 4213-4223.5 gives 4213.33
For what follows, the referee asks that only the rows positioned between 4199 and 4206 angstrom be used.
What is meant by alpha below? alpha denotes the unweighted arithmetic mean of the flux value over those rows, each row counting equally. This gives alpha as 10.3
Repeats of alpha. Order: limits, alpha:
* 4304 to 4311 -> 8.7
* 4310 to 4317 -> 10.4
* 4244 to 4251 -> 11.6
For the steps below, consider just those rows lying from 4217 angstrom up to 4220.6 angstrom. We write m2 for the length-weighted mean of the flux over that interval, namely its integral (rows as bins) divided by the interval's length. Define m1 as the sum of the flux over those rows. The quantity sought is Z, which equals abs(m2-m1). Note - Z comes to 33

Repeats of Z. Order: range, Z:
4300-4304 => 26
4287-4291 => 31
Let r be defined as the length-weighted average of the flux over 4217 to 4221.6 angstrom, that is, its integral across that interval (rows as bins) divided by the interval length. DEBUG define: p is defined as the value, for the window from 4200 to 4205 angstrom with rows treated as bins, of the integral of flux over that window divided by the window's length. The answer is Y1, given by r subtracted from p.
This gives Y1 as -0.80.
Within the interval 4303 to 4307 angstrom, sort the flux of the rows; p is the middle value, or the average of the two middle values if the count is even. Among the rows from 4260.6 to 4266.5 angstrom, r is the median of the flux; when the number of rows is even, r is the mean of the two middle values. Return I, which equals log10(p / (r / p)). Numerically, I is 0.77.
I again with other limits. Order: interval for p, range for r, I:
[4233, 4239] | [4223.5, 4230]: 1.11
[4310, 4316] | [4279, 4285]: 0.99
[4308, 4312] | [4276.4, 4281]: 0.90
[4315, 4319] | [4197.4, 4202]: 1.13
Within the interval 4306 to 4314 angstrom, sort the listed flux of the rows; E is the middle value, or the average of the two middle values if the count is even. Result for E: 9.1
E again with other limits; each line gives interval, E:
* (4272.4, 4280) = 10.6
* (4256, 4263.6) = 11.8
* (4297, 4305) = 8.6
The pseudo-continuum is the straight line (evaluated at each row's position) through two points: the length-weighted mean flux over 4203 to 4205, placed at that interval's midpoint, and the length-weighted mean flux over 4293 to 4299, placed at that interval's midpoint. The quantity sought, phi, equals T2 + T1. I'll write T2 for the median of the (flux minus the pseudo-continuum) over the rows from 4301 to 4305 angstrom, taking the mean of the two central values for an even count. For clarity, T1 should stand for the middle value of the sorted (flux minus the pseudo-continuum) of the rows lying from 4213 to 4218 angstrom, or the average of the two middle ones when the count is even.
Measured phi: 0.0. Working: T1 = 0.8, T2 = -0.8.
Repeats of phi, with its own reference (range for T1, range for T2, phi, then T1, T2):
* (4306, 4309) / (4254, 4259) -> 0.0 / -0.7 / 0.7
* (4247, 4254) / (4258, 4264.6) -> 3.3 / 1.1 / 2.2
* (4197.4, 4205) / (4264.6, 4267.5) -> 1.8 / -0.5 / 2.2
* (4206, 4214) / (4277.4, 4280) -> 1.4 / 0.4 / 1.0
